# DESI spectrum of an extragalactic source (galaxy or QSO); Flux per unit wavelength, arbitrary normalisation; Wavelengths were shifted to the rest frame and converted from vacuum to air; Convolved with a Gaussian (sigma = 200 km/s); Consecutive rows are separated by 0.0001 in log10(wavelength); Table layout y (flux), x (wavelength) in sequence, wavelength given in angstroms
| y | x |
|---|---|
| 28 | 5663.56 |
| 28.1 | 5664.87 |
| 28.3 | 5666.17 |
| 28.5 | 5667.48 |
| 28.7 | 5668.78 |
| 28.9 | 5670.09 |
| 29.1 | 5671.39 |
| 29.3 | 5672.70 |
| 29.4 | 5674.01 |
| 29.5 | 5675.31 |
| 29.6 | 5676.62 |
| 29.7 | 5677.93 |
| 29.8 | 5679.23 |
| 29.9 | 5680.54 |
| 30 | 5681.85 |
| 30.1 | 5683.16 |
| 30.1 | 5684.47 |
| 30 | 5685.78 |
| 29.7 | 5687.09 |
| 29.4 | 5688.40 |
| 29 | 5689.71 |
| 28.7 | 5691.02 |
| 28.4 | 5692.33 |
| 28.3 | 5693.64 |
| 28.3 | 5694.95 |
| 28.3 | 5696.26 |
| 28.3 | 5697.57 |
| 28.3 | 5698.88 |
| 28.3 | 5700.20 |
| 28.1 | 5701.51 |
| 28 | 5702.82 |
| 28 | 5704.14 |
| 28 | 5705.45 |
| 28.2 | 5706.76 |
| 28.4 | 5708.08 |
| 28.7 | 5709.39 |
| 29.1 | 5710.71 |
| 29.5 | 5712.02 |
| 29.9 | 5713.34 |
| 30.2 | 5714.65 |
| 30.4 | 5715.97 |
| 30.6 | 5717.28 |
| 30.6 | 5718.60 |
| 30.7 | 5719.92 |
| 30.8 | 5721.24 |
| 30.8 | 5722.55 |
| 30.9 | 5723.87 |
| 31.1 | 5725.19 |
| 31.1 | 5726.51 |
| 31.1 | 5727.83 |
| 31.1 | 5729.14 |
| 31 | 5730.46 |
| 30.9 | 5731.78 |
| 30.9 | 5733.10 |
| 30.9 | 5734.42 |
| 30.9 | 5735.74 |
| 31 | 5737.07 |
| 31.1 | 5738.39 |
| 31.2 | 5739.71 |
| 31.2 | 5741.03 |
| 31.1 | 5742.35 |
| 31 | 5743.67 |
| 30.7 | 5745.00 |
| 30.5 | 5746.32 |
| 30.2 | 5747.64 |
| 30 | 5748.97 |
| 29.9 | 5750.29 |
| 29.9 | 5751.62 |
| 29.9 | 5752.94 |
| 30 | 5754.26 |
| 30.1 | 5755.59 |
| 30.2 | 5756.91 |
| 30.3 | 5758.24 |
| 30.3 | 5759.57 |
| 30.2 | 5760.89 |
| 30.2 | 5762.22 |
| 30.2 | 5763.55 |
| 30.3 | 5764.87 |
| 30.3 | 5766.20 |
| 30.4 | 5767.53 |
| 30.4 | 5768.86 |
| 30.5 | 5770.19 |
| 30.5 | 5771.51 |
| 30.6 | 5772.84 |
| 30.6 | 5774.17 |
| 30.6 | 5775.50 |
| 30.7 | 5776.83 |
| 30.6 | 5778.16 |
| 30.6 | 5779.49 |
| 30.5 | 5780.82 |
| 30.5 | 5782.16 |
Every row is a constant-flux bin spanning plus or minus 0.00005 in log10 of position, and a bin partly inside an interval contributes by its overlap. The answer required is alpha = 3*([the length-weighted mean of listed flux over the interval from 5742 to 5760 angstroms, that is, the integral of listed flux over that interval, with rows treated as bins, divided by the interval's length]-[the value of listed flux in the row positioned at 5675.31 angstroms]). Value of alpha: 2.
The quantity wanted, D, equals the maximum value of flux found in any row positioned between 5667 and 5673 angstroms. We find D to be 29.3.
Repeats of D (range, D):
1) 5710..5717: 30.4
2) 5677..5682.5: 30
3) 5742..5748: 31.1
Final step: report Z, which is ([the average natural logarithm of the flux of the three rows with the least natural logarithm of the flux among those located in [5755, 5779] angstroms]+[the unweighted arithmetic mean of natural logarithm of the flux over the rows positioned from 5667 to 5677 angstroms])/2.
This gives 3.39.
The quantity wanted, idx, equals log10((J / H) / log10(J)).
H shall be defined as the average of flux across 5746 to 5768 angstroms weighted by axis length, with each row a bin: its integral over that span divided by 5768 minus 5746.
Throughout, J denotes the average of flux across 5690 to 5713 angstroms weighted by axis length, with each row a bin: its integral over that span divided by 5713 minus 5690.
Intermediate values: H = 30.2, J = 28.4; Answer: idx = -0.188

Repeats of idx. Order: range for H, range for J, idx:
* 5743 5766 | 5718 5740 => -0.163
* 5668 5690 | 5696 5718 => -0.175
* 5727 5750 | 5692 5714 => -0.198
